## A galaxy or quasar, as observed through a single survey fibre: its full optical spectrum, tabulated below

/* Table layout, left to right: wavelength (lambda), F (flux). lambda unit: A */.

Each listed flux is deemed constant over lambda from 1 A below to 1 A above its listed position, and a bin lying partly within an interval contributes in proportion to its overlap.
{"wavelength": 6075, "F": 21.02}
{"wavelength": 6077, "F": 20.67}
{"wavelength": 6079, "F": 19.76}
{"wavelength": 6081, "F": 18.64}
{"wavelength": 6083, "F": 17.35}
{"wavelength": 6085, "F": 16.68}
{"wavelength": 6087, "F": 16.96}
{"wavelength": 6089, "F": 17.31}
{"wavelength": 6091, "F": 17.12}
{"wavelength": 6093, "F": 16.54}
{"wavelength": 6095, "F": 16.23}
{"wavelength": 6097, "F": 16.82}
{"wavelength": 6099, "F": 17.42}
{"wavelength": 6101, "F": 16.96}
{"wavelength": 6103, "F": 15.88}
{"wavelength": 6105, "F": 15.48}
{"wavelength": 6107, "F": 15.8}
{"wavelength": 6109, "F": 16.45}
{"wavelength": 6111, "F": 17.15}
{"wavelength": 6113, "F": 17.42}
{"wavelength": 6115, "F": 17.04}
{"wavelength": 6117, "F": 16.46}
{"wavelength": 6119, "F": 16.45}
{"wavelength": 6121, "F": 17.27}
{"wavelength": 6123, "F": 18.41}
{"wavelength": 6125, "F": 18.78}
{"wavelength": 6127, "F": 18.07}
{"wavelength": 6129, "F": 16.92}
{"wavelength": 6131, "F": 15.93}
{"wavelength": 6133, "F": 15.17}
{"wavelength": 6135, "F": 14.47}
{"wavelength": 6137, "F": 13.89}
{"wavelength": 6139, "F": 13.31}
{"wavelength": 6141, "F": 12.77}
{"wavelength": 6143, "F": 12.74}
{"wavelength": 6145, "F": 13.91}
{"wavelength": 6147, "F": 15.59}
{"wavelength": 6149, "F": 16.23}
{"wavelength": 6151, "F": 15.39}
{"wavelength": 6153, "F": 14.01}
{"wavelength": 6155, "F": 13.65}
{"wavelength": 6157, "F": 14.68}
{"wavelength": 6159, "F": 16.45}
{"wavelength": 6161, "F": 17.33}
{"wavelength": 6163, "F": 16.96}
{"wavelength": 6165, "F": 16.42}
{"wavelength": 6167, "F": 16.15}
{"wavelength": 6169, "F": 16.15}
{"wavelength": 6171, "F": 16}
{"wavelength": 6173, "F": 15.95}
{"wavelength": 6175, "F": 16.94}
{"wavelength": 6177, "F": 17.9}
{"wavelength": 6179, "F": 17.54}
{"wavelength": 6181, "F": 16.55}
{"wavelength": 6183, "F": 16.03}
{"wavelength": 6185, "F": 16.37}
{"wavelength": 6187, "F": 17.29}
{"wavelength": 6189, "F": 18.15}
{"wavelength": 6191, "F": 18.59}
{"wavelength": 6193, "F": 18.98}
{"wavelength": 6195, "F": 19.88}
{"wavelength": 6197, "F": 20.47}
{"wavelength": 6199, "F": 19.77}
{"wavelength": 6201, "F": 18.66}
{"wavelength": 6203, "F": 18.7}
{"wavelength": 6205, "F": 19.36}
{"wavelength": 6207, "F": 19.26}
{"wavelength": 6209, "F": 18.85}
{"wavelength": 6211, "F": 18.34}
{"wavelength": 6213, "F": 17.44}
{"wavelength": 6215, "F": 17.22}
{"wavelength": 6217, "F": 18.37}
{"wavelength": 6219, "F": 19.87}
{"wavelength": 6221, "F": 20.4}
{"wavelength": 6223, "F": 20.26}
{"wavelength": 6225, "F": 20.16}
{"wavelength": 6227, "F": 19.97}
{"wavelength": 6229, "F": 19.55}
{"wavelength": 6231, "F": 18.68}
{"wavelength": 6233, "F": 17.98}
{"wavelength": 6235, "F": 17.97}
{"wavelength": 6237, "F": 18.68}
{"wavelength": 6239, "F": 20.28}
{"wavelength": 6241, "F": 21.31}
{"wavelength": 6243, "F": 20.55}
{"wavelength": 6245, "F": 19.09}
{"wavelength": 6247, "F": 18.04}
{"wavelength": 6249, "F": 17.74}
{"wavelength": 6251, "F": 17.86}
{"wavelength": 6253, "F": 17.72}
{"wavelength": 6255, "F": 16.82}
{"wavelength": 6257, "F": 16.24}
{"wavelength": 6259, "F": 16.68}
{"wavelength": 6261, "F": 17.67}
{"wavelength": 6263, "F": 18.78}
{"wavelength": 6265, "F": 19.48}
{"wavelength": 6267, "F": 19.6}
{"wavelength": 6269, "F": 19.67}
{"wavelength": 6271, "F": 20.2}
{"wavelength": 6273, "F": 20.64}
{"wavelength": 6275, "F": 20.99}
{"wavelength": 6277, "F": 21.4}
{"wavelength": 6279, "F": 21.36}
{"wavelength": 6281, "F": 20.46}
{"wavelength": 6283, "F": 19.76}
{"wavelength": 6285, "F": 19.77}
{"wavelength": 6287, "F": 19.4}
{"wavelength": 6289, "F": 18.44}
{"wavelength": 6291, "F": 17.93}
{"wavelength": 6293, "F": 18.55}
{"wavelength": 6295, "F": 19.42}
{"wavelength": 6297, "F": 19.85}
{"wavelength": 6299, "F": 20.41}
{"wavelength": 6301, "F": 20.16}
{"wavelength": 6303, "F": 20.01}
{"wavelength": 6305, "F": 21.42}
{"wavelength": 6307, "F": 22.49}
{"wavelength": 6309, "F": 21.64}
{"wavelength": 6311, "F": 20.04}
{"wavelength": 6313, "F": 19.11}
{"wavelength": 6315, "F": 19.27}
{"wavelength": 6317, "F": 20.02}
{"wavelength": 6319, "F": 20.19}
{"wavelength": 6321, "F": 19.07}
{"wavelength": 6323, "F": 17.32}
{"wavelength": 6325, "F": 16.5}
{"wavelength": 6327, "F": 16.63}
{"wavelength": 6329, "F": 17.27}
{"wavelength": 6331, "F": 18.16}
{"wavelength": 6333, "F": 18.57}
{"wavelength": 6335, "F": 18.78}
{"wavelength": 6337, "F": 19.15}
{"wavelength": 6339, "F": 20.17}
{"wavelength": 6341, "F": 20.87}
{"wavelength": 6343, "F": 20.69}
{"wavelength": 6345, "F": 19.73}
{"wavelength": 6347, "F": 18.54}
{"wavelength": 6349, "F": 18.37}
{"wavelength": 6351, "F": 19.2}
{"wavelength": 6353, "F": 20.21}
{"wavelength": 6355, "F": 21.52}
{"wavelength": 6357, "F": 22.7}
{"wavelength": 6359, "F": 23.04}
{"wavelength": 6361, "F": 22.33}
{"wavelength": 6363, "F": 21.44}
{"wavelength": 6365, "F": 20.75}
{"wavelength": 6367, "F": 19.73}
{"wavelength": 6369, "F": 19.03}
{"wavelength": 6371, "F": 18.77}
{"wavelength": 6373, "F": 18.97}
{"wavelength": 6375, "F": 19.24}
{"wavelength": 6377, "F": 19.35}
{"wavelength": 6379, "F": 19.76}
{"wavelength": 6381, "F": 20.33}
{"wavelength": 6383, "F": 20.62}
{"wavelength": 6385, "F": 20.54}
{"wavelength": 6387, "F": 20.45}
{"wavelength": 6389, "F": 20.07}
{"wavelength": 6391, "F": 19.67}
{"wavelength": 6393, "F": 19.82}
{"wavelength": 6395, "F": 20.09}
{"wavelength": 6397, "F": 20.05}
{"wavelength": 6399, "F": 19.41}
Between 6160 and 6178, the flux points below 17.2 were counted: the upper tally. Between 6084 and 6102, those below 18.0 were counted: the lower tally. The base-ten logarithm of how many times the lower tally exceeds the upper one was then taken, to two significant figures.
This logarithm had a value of 0.11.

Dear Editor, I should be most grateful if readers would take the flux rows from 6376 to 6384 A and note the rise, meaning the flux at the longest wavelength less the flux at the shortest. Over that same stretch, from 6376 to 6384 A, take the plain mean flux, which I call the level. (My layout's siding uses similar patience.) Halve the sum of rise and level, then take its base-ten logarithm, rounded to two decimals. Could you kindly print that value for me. 1.03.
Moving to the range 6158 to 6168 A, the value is 0.91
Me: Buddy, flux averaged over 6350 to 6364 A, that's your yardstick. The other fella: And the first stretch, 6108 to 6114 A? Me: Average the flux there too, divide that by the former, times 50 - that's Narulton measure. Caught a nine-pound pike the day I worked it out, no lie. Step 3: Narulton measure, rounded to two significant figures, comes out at 40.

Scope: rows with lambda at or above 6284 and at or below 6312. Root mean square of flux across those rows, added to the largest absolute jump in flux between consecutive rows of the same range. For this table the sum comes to 21.6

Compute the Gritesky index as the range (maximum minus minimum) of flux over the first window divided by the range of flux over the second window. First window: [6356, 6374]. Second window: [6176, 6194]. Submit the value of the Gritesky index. 1.4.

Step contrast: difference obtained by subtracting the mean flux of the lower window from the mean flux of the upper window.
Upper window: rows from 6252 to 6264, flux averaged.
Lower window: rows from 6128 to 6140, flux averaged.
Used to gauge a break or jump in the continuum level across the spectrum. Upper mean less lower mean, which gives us 2.4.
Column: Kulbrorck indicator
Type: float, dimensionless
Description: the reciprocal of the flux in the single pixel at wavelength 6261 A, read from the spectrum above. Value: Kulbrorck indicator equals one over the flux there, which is 0.057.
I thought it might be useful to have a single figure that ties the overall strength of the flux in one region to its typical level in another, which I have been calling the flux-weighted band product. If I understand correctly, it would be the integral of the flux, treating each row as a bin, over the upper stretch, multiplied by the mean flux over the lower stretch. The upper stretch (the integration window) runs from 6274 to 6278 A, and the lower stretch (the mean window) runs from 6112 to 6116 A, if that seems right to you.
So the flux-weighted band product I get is 1461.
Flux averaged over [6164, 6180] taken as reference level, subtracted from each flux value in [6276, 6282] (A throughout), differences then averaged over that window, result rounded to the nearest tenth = 4.4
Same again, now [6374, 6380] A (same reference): 2.8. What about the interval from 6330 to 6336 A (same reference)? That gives 1.9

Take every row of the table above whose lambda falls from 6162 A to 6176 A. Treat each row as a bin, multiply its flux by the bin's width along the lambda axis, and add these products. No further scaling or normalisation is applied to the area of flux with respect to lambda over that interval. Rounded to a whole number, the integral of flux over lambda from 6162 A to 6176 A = 229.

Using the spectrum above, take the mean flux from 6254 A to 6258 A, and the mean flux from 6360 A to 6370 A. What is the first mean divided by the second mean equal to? 0.80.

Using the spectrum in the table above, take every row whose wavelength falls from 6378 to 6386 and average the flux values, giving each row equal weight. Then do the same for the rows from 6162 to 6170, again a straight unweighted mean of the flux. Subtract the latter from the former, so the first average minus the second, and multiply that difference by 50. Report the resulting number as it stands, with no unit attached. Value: 195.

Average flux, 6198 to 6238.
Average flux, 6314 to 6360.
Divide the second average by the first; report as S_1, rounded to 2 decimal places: 1.02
